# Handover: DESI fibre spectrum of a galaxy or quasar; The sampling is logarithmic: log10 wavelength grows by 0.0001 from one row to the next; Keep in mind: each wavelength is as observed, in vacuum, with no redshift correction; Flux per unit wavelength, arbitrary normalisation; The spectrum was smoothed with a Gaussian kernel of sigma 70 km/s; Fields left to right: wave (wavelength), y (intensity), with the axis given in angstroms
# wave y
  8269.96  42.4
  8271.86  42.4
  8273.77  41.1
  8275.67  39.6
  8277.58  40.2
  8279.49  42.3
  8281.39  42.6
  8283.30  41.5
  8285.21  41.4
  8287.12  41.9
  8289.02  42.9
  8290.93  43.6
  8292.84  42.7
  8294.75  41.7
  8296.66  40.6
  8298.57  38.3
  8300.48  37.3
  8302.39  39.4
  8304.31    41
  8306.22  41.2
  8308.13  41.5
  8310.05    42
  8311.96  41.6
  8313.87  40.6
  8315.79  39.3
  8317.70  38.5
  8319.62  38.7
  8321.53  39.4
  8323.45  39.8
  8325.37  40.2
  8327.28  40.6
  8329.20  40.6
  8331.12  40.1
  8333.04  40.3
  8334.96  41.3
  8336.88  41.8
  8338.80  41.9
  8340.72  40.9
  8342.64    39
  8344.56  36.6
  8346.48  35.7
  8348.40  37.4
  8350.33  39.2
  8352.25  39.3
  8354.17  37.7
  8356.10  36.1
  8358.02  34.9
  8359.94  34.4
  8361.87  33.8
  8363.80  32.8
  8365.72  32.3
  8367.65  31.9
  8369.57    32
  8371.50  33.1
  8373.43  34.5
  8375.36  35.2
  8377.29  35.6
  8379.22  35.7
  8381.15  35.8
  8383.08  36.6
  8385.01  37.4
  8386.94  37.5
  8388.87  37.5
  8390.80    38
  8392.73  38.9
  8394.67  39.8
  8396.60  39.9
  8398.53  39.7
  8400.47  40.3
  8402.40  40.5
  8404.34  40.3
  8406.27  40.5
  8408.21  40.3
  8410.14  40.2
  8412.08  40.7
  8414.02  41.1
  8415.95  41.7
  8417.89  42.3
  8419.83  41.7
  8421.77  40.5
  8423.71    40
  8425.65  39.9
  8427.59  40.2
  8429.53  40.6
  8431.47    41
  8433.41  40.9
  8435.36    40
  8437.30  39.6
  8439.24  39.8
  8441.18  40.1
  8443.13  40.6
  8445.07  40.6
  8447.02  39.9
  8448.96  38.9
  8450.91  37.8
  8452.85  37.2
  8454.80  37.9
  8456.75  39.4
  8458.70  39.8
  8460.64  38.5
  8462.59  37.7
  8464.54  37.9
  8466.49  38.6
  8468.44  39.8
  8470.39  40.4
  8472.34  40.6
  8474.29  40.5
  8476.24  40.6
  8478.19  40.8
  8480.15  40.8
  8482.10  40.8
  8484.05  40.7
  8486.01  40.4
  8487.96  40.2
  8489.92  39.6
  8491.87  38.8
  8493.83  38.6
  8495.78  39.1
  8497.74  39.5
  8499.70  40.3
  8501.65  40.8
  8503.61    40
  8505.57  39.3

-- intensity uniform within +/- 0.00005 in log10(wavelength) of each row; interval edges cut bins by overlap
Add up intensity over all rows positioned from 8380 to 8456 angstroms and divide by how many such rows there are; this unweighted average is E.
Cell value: 39.6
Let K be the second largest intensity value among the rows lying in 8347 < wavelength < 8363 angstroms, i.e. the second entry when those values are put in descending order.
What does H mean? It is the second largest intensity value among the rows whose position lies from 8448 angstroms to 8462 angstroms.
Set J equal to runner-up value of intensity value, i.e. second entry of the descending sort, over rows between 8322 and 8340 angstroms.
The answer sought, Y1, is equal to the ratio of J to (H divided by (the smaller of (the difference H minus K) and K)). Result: 0.2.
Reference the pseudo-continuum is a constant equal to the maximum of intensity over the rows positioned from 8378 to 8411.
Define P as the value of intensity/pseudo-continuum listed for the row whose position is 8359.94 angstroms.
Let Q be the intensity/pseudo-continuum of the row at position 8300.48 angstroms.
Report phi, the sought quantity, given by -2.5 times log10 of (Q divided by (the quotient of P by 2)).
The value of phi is -0.84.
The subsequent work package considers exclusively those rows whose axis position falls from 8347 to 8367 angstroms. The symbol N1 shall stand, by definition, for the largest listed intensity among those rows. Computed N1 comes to 39.3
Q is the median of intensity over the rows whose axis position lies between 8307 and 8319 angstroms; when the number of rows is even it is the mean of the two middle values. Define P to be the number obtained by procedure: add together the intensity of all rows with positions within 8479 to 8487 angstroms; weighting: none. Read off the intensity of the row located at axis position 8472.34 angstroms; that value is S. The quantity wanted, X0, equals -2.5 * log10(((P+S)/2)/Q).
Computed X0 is -1.0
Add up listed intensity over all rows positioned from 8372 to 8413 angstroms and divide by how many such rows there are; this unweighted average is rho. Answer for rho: 38.3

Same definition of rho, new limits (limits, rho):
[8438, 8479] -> 39.4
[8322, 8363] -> 38.6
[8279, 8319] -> 41.0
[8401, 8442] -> 40.6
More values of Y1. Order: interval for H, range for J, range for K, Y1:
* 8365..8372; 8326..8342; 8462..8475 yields -10.6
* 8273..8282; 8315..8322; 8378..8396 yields 3.2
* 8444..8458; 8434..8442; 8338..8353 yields -1.0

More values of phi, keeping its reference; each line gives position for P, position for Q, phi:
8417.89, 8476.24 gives -0.71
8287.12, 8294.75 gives -0.75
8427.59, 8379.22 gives -0.62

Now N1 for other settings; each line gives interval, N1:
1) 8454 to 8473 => 40.6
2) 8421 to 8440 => 41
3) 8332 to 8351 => 41.9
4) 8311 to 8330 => 41.6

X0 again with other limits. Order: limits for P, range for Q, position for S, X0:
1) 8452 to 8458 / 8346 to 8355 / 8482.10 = -0.8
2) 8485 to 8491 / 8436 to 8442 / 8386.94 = -0.7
